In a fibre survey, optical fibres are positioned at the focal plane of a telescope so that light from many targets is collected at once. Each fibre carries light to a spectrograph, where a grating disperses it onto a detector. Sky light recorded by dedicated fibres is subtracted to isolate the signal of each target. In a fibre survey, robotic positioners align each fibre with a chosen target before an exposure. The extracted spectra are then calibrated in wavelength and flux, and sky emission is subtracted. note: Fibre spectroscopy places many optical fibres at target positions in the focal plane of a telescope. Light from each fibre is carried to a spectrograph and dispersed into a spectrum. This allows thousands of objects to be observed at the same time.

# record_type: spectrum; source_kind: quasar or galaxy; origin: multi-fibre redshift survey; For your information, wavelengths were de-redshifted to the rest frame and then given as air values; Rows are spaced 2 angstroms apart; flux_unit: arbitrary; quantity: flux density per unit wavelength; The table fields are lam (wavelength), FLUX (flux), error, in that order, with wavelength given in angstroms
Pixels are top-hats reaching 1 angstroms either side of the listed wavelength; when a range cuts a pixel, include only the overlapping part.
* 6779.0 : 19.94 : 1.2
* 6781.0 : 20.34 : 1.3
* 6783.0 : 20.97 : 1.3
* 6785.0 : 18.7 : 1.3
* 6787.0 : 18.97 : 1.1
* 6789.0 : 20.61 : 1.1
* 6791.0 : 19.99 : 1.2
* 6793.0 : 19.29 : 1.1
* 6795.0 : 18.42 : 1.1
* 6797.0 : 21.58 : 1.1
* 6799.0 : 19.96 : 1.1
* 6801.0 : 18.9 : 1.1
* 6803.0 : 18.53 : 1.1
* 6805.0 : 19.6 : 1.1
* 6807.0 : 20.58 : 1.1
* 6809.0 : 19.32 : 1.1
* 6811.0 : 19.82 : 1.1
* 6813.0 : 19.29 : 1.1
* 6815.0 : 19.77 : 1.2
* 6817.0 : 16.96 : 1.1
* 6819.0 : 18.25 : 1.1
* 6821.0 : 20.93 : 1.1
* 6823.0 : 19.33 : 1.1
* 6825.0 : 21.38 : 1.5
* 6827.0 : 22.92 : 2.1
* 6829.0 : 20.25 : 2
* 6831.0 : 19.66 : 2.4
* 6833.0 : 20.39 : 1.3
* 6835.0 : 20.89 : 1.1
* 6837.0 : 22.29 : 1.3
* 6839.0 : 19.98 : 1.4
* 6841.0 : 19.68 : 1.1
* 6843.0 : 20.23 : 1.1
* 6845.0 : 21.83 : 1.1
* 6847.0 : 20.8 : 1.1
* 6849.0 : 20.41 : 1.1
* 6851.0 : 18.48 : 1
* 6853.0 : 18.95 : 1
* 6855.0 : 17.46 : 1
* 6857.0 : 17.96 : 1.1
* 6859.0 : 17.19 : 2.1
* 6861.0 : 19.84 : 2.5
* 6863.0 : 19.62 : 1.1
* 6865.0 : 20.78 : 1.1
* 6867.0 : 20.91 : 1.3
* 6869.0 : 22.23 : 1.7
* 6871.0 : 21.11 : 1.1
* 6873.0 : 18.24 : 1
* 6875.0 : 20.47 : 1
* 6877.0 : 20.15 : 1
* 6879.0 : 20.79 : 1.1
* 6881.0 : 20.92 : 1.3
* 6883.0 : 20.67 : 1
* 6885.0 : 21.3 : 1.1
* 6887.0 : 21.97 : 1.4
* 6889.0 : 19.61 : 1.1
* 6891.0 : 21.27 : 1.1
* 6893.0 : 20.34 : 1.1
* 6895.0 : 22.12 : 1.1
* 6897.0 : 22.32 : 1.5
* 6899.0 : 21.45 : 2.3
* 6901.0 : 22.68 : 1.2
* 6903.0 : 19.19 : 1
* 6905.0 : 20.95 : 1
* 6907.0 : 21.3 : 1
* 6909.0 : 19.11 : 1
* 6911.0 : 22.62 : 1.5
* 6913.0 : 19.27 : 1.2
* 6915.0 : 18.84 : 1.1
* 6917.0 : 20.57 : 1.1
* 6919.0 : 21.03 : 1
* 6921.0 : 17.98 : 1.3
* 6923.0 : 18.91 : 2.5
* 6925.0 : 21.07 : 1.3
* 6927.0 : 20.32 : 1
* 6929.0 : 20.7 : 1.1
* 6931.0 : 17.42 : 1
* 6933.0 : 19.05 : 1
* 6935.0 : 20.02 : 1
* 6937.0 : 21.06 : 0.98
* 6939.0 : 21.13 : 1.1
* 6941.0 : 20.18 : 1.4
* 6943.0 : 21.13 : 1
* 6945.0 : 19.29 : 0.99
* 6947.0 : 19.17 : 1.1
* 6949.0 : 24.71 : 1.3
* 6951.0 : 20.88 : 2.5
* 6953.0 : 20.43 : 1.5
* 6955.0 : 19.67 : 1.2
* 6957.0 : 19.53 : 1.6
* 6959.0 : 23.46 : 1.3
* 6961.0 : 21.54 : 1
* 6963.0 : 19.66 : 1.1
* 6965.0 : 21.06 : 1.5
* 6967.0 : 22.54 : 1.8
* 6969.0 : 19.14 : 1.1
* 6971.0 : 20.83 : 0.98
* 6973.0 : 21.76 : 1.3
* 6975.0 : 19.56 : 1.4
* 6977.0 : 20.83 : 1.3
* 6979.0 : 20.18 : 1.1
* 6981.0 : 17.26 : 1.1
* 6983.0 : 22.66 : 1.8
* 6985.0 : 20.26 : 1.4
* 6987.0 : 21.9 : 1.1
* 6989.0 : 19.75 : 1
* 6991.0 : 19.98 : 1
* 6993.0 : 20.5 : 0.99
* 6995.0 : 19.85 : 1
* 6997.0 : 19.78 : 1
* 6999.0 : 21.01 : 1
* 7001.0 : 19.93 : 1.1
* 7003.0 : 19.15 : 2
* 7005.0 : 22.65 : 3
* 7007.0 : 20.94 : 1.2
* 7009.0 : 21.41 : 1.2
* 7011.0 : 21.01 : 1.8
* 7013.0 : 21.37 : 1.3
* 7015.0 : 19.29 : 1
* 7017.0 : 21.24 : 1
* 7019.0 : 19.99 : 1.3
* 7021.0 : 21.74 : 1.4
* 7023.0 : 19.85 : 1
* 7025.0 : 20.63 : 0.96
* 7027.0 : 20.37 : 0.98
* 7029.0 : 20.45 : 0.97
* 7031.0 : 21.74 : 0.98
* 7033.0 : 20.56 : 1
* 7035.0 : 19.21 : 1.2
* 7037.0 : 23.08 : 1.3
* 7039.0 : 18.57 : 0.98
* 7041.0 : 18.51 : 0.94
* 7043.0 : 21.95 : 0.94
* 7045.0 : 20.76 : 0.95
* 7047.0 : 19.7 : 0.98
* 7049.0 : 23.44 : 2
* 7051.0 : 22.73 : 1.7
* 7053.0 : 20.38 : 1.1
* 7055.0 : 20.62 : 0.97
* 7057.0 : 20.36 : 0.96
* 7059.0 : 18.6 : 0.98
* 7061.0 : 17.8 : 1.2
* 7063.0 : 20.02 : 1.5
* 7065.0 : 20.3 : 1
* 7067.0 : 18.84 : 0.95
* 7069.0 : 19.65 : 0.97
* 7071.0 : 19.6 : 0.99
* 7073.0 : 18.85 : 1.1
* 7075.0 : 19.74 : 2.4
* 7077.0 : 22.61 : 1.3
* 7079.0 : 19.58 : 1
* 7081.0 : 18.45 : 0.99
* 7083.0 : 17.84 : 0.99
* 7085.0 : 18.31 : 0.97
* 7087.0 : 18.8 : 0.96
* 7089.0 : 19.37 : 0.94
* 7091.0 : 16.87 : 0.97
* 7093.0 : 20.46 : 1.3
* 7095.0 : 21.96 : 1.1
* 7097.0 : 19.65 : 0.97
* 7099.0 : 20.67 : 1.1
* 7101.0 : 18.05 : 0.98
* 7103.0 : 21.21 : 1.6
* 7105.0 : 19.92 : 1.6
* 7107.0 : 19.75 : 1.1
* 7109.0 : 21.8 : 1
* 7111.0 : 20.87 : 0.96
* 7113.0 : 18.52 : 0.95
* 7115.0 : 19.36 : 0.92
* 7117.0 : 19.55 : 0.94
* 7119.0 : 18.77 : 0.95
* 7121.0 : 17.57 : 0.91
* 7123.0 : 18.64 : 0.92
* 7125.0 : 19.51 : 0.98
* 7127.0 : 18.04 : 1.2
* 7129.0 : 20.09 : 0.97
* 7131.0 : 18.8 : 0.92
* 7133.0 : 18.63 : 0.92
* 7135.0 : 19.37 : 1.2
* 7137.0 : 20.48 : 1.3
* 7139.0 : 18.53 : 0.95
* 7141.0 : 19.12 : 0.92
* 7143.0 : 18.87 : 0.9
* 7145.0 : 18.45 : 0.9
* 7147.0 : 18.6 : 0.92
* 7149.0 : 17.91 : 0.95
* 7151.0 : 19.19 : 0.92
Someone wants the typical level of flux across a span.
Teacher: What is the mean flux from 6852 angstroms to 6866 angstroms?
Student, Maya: 18.8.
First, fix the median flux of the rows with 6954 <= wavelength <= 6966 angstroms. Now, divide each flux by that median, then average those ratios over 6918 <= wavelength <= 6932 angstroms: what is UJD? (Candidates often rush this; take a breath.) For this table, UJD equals 0.96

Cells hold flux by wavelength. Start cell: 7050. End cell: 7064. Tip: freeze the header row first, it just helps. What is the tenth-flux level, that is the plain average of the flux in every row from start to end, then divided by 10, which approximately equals 2.01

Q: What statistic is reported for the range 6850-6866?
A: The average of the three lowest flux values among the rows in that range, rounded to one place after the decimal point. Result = 17.5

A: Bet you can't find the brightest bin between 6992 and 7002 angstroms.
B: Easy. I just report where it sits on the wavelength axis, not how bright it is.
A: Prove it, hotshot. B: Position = 6999.0 angstroms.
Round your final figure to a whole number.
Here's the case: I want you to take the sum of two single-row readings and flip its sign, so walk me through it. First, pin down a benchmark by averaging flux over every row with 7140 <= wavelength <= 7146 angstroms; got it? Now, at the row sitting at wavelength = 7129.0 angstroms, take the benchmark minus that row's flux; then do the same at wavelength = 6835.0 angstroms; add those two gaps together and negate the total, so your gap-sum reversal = 3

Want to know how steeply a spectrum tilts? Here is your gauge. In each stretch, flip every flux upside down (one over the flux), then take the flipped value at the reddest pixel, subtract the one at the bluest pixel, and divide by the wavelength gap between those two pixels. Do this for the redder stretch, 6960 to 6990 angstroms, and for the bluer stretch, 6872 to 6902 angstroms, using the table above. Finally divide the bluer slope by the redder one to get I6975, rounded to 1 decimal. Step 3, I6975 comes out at -2.6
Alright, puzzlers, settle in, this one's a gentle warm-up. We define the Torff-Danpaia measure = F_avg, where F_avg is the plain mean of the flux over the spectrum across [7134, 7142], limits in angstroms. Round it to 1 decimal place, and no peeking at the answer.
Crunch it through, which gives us 19.4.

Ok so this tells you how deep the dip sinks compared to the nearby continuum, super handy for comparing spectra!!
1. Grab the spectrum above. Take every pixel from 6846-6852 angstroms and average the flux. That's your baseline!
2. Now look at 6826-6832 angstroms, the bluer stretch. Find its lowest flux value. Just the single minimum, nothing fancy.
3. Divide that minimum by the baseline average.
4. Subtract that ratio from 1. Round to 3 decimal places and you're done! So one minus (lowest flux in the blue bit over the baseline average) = 0.012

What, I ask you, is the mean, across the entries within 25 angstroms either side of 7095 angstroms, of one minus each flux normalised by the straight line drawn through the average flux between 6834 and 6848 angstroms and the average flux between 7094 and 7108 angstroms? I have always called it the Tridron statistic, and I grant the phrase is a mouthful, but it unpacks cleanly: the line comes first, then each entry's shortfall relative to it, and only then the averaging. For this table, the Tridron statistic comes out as 0.028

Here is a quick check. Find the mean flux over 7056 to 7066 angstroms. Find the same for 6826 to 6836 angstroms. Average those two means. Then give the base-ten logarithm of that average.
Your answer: 1.30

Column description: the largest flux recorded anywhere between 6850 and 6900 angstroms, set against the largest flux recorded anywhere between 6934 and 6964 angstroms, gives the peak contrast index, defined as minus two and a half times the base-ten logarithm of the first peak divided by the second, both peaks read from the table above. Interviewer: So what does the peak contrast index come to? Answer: 0.11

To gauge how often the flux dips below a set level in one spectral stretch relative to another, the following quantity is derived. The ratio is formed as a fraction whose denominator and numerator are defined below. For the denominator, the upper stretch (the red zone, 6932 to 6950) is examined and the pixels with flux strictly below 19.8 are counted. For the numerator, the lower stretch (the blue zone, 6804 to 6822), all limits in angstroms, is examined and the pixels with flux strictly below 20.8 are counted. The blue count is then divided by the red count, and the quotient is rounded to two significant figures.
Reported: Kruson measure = 2.7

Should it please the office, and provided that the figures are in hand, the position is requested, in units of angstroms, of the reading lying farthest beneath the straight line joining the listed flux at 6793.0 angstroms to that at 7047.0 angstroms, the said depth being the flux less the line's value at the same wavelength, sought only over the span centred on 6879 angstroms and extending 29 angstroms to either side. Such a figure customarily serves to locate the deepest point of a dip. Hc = 6859.0 angstroms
